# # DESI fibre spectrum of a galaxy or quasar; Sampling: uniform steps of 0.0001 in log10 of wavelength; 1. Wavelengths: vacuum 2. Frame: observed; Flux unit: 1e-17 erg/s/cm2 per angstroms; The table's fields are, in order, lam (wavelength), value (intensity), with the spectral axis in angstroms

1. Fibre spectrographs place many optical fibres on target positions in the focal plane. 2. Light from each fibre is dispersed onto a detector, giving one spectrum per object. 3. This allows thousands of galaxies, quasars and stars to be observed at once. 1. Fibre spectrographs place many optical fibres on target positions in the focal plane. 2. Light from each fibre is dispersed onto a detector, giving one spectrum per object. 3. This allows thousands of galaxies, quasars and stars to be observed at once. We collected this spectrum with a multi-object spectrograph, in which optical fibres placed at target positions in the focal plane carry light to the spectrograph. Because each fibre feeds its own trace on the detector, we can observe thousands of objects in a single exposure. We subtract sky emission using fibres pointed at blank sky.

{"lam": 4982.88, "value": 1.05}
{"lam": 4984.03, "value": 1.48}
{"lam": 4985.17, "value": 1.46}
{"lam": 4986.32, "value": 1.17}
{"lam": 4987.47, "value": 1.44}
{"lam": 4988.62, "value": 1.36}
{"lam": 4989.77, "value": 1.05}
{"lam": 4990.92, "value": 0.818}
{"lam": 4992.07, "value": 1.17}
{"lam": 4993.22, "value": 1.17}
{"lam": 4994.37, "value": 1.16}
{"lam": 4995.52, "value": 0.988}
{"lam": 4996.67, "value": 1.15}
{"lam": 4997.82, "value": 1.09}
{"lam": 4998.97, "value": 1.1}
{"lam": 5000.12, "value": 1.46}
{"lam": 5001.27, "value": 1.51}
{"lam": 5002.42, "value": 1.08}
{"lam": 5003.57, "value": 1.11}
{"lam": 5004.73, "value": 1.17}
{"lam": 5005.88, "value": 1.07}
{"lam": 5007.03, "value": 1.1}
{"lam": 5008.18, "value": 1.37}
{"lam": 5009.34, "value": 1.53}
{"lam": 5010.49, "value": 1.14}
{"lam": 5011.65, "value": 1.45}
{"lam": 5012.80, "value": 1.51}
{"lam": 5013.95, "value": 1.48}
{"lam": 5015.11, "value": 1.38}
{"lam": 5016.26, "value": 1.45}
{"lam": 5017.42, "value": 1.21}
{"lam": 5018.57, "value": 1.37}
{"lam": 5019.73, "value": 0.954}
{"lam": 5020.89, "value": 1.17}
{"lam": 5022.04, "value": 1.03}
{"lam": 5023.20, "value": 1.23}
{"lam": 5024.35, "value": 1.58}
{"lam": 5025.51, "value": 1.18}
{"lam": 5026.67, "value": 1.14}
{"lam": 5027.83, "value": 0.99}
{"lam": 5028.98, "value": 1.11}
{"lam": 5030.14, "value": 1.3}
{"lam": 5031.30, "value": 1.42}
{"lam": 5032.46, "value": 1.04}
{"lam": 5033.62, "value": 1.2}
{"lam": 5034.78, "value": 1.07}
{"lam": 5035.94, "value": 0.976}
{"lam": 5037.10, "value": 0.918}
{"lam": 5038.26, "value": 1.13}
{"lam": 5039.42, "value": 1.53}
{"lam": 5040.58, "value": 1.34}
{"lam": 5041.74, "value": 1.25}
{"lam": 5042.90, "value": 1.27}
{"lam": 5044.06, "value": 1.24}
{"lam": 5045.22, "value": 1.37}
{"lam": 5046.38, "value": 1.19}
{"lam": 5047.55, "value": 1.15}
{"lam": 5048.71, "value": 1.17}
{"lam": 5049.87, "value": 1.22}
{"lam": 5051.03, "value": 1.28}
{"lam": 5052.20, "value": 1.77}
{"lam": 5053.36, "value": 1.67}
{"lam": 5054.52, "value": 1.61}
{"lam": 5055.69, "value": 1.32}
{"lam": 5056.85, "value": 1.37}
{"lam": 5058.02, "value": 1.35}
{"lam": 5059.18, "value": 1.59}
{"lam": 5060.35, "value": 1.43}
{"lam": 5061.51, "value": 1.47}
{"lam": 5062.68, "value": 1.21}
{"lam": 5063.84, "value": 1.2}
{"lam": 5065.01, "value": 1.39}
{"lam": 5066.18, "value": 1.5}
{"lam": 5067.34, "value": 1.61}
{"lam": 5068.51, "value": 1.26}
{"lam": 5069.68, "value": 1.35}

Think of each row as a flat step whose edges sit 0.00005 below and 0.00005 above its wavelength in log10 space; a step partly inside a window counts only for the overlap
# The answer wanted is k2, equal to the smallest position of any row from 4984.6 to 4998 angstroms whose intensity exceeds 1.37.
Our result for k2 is 4985.17 angstroms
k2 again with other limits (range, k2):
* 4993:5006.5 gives 5000.12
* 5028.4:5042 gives 5031.30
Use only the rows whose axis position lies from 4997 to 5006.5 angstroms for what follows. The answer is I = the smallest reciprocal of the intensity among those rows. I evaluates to 0.662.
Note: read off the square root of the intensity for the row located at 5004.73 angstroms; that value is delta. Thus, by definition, 1.08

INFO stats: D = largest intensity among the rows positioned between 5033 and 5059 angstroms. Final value 1.77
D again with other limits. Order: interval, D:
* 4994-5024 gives 1.53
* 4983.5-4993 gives 1.48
